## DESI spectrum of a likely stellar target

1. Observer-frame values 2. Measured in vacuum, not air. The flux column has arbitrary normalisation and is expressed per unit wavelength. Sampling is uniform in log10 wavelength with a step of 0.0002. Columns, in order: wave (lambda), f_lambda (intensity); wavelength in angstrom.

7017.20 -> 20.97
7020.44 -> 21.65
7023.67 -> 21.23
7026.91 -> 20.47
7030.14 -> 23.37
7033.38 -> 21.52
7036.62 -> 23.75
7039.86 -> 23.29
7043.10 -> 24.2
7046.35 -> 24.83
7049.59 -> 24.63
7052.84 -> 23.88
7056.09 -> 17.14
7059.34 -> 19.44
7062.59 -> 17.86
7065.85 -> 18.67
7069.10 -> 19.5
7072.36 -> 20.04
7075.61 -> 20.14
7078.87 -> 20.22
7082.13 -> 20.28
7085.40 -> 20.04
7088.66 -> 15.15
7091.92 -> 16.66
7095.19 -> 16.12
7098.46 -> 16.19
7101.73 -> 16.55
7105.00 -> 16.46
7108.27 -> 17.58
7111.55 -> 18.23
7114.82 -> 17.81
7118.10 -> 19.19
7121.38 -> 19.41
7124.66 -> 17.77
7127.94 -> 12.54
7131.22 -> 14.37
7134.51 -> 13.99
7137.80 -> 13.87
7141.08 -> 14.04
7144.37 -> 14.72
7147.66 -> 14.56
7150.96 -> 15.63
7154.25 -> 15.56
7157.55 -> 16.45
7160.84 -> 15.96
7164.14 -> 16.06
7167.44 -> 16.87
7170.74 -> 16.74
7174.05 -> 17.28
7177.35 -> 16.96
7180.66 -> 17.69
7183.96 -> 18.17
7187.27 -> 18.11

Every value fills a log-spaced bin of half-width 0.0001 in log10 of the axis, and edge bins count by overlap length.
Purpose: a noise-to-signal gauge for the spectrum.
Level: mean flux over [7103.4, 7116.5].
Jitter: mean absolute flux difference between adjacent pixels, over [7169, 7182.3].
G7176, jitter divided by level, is 0.030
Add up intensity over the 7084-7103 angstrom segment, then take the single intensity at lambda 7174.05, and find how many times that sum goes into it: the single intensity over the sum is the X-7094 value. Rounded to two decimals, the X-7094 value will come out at 0.17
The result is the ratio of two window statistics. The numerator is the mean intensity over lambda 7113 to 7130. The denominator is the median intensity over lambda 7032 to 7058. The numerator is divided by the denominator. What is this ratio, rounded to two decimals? 0.73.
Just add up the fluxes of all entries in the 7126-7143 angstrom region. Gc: 69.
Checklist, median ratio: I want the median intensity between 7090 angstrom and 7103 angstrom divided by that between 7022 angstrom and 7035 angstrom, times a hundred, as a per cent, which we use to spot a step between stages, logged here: 77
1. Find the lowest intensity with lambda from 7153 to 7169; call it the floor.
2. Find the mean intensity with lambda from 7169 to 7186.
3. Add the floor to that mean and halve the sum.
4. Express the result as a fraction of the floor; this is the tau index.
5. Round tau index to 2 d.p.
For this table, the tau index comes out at 1.06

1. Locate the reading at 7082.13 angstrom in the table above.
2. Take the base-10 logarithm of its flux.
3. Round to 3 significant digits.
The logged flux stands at 1.31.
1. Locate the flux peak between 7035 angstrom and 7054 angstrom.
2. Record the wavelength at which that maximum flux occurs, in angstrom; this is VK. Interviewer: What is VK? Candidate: 7046.35 angstrom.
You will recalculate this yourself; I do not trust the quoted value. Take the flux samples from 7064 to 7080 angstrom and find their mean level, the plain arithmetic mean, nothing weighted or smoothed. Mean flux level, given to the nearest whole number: 20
